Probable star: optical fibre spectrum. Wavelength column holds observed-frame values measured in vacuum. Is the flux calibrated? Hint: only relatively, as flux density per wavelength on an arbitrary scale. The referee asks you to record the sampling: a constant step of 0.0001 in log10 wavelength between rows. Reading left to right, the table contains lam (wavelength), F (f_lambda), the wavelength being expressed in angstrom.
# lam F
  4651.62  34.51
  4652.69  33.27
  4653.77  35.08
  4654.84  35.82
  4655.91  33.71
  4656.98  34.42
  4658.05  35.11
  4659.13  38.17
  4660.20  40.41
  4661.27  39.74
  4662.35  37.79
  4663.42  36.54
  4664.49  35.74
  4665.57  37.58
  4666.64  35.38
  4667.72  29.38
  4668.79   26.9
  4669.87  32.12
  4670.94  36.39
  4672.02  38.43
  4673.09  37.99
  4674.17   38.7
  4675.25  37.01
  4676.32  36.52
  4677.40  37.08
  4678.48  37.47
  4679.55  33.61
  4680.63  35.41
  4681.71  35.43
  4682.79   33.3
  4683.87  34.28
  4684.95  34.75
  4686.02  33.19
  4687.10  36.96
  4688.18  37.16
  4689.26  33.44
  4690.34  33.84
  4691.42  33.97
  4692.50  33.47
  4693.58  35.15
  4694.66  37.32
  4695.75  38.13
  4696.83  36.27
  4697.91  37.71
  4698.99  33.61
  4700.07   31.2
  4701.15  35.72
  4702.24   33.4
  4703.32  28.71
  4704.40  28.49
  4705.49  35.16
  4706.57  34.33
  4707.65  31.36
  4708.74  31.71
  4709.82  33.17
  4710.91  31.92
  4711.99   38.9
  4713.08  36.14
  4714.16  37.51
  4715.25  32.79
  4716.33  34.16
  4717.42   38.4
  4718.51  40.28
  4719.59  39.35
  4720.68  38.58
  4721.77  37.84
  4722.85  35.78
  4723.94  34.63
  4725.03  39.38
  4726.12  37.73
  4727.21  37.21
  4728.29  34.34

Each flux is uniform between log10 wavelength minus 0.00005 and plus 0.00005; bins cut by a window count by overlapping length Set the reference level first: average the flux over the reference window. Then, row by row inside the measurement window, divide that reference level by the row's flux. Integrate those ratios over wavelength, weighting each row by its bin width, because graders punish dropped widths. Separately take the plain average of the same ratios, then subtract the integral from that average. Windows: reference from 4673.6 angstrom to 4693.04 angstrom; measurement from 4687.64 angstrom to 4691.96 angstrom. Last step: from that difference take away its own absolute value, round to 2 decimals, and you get -6.79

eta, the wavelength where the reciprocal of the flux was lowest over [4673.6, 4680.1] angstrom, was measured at 4674.17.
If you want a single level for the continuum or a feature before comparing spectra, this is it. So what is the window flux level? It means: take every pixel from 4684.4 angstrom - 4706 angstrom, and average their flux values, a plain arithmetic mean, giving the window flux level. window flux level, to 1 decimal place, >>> 34.4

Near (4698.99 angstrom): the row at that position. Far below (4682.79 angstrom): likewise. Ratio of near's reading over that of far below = 1.01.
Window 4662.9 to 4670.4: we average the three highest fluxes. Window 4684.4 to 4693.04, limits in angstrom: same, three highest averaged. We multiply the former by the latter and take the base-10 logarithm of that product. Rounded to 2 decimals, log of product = 3.12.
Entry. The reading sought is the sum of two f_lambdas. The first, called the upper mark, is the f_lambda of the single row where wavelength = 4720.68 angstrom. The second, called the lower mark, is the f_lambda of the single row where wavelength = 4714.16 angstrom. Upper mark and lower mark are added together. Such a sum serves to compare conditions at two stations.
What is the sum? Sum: 76.1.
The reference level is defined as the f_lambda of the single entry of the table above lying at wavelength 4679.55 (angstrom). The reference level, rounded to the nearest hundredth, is 33.61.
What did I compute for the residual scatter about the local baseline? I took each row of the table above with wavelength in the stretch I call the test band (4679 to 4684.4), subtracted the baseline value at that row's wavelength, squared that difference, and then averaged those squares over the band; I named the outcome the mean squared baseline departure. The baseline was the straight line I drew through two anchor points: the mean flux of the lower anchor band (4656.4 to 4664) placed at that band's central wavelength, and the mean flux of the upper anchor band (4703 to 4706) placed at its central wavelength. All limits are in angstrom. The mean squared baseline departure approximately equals 0.8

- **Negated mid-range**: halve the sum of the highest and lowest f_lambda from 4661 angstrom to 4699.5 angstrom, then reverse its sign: -33.3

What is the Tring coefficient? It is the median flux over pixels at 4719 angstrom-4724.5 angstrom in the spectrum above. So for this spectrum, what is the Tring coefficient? 37.8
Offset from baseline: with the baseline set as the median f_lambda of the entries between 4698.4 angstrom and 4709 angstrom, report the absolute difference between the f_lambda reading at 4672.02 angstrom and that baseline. 5.9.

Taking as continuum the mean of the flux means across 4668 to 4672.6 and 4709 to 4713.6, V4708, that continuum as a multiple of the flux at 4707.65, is 1.09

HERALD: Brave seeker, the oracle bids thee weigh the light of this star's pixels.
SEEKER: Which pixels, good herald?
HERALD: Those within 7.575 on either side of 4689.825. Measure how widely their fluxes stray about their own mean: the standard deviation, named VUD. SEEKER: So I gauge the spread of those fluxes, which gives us 1.7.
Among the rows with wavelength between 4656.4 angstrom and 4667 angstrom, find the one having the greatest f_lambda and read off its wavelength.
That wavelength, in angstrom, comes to 4660.20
